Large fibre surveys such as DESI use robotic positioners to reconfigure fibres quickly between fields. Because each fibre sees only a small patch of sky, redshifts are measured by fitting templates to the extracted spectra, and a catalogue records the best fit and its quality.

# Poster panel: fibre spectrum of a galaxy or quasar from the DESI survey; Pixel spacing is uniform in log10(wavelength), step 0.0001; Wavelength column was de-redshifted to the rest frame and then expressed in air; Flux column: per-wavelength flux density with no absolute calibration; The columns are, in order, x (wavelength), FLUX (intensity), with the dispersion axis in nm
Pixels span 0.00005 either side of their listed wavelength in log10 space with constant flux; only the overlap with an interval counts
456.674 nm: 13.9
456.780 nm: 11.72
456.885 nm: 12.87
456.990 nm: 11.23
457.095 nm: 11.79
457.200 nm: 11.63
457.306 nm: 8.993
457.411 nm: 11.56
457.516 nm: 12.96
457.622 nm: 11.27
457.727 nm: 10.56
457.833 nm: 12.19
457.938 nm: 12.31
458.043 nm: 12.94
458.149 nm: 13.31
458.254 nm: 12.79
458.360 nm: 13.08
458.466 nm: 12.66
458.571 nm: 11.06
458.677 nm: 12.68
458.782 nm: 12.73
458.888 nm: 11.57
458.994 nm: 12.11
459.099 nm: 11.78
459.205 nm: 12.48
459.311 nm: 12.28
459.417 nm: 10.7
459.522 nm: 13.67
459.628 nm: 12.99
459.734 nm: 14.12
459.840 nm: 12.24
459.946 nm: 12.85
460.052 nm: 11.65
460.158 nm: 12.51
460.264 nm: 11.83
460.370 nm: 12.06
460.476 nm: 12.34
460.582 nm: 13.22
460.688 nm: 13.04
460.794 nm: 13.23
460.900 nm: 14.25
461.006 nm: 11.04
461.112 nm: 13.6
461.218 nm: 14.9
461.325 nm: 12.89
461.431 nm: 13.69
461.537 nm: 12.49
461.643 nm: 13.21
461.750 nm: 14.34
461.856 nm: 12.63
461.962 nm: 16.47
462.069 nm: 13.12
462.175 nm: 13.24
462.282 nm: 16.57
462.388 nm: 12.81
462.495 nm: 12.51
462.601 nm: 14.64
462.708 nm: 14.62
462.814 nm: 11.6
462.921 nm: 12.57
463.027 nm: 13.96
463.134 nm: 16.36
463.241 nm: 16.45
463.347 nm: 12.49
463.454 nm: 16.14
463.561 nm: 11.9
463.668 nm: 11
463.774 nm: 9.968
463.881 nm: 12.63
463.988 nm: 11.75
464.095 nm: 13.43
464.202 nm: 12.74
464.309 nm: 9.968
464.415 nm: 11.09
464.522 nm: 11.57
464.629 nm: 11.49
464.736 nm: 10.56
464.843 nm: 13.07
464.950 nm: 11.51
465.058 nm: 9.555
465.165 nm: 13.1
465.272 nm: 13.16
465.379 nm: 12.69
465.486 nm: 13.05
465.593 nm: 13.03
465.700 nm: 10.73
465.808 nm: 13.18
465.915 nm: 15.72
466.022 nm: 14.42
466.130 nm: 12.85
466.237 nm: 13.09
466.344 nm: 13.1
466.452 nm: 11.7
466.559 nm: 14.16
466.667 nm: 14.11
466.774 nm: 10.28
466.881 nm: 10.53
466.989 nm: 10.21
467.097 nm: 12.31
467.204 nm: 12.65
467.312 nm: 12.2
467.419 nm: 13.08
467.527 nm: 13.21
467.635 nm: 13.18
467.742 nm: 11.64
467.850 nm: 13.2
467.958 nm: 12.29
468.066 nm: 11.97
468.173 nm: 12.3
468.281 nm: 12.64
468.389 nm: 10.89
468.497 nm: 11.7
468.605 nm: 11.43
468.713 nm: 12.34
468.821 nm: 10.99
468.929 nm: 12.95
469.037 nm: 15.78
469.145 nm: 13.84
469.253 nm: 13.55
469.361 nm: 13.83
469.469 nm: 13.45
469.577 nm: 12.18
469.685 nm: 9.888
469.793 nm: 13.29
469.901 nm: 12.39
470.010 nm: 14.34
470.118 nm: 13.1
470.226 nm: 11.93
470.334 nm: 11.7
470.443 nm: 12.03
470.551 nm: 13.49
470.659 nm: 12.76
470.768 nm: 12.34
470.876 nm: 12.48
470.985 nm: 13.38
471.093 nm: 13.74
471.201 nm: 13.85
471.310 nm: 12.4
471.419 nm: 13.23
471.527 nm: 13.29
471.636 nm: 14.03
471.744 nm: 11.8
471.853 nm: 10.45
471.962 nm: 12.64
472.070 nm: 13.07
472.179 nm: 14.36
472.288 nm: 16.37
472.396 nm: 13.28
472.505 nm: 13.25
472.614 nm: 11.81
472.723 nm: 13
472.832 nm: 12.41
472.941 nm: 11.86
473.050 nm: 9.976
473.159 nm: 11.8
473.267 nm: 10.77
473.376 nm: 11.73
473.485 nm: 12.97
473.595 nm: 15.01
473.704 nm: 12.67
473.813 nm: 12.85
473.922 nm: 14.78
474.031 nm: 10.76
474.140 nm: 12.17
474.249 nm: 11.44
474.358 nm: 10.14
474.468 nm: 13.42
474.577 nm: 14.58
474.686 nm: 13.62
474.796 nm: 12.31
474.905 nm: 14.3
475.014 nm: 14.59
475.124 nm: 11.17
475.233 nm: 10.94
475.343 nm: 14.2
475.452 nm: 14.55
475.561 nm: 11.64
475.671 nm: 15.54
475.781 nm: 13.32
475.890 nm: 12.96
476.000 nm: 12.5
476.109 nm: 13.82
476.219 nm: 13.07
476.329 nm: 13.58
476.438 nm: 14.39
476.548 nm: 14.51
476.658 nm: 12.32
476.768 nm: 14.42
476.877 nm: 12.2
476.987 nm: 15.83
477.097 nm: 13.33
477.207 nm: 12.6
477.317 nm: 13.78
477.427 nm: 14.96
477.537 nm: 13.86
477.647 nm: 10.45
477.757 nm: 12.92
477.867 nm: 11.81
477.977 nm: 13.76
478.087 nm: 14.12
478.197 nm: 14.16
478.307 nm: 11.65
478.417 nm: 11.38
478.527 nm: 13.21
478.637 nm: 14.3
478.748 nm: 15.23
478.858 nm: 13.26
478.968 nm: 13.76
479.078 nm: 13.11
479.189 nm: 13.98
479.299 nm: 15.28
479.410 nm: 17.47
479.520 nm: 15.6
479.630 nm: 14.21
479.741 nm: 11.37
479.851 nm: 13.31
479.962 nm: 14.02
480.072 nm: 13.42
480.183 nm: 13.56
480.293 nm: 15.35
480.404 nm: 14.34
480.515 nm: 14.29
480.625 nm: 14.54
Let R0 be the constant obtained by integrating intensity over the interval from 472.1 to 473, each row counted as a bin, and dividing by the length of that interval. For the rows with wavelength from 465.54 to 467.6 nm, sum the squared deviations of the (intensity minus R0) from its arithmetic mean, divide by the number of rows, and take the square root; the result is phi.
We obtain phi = 1.4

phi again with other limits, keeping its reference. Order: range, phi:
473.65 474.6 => 1.5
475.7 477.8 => 1.2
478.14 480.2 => 1.4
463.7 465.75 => 1.2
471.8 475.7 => 1.6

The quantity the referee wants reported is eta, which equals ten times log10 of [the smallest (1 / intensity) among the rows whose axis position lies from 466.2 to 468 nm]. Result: -11.5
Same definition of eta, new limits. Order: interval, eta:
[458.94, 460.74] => -11.5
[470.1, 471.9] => -11.5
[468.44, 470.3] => -12.0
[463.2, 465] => -12.2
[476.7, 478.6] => -12.0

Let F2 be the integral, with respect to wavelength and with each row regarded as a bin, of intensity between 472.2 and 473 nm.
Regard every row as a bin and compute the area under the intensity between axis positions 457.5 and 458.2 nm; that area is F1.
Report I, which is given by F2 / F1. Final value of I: 1.24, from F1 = 8.5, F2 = 10.5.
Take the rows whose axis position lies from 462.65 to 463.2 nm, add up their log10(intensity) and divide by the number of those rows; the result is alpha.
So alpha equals 1.137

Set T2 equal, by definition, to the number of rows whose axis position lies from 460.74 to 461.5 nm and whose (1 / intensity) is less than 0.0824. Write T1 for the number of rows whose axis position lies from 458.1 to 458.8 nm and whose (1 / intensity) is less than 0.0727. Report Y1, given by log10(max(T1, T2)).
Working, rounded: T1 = 0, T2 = 6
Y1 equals 0.78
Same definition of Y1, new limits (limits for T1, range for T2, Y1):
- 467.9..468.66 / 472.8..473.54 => 0.30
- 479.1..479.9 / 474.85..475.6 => 0.70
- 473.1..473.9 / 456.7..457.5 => 0.00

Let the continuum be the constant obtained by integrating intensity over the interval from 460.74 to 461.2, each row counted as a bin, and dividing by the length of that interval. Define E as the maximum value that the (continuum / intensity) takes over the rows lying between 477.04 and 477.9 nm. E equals 1.26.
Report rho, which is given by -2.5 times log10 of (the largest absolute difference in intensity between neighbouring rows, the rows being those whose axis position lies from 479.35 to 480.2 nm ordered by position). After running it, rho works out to -1.13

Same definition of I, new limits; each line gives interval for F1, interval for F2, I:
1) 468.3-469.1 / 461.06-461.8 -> 1.02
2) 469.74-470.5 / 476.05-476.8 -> 1.07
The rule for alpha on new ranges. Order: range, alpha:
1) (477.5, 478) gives 1.097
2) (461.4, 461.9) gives 1.122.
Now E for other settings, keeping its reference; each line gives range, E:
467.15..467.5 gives 1.08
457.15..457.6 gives 1.47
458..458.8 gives 1.19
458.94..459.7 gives 1.23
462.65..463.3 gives 1.14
